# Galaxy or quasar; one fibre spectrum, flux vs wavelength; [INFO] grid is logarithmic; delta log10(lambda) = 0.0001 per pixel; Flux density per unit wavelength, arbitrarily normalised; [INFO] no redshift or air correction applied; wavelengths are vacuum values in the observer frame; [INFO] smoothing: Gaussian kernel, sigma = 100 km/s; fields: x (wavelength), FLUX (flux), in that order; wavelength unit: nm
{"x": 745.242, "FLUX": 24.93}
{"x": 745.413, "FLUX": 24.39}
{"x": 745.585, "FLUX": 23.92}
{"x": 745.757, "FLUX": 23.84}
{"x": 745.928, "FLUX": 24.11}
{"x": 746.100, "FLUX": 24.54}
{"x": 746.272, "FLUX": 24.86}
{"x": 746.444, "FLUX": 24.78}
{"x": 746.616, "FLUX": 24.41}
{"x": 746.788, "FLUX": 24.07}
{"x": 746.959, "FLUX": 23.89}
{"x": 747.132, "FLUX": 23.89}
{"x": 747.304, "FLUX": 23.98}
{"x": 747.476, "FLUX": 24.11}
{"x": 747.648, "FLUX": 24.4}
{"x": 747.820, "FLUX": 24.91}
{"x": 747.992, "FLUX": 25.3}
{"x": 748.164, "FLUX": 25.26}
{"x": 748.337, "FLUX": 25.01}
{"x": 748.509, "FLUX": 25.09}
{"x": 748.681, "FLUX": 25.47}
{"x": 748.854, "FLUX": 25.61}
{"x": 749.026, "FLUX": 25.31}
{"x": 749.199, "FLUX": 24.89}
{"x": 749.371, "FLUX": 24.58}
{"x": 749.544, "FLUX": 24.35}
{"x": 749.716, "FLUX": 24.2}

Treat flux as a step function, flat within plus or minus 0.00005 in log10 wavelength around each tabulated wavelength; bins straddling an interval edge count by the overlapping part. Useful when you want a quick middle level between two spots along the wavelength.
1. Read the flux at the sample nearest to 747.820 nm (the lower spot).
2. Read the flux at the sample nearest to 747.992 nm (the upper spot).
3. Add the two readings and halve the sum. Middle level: 25.1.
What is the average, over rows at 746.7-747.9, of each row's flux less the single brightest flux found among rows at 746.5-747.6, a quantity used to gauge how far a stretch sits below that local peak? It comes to -0.23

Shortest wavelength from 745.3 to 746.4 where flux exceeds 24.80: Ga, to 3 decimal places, 746.272 nm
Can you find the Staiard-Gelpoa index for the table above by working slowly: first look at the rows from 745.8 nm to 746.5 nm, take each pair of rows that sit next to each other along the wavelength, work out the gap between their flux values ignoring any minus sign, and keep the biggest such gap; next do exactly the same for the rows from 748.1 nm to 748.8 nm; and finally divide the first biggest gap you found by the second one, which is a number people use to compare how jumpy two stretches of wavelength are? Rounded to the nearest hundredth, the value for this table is 1.13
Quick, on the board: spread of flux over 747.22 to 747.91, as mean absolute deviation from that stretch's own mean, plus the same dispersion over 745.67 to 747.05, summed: 0.64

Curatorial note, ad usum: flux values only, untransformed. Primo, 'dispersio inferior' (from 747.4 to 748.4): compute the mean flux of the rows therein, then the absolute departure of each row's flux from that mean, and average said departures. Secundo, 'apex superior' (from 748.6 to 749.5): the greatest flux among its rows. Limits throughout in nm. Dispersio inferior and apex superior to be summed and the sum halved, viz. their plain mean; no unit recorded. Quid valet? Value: 13.0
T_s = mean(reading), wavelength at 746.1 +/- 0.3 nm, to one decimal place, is 24.5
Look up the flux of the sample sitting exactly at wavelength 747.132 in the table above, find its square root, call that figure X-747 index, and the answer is 4.89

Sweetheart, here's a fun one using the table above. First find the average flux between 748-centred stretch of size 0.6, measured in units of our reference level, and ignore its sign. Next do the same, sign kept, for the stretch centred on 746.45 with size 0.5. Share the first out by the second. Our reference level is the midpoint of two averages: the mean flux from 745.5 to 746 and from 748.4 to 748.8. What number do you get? 1.02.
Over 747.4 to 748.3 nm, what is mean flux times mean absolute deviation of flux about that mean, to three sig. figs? 10.7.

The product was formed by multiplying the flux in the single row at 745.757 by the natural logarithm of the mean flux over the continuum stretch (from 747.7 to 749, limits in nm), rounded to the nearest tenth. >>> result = 77.0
